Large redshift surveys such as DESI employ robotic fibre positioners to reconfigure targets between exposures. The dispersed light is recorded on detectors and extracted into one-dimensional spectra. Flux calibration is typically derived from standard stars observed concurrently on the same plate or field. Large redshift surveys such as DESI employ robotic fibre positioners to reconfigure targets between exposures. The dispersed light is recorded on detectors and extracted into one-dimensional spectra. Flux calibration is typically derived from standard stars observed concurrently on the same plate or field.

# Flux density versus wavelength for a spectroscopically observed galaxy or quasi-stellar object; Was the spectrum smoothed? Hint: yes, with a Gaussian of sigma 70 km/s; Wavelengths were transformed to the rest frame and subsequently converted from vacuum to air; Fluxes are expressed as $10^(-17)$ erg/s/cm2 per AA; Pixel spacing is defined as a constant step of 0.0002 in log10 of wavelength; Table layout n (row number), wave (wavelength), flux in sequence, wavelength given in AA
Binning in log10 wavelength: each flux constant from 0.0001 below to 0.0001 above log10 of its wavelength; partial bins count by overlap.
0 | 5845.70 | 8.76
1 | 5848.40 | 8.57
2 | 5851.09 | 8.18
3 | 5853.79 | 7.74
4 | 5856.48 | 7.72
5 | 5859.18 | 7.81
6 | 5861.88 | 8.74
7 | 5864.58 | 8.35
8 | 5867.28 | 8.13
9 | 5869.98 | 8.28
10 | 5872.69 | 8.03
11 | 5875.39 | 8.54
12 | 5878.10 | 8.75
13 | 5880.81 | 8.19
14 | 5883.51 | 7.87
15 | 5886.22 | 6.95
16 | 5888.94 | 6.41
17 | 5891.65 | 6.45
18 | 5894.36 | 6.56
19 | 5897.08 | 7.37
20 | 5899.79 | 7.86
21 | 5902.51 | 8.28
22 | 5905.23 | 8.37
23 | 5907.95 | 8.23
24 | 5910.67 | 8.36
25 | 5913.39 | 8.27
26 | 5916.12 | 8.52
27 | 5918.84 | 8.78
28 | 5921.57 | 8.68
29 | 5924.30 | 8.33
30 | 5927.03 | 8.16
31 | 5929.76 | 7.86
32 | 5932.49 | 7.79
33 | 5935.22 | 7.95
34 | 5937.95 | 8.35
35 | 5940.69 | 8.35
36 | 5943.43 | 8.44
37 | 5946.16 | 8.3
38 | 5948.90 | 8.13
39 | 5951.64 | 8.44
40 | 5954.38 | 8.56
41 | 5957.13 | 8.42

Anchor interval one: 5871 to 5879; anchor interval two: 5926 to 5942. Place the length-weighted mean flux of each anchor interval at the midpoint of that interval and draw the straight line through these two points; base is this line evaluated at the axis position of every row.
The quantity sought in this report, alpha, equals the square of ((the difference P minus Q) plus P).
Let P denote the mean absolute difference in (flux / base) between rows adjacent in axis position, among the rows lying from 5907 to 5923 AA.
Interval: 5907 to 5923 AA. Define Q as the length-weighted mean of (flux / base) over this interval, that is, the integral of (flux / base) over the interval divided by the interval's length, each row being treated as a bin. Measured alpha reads 1.0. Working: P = 0.021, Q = 1.04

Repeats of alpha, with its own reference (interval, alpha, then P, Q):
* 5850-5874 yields 0.8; 0.036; 0.96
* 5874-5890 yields 0.7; 0.060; 0.93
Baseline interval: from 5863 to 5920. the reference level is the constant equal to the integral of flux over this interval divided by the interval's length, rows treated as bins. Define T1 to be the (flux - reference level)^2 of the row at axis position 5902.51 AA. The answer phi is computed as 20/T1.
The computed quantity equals 165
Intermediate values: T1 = 0.12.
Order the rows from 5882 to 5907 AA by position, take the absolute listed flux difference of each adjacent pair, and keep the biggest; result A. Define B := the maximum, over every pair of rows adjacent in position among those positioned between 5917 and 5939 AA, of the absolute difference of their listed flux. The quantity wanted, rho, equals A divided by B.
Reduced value 2.3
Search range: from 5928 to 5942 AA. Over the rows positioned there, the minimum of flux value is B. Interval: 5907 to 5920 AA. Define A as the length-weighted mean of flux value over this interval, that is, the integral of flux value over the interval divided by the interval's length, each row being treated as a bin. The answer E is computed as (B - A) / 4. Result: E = -0.16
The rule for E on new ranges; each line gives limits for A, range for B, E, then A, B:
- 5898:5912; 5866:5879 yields -0.04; 8.2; 8.03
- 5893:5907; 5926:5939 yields 0.02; 7.7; 7.79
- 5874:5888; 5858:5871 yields -0.05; 8.0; 7.81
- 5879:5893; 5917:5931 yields 0.16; 7.2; 7.86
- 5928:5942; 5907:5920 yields 0.04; 8.1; 8.23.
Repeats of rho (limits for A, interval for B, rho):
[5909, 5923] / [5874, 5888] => 0.3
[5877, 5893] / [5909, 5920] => 3.5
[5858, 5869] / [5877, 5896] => 1.0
